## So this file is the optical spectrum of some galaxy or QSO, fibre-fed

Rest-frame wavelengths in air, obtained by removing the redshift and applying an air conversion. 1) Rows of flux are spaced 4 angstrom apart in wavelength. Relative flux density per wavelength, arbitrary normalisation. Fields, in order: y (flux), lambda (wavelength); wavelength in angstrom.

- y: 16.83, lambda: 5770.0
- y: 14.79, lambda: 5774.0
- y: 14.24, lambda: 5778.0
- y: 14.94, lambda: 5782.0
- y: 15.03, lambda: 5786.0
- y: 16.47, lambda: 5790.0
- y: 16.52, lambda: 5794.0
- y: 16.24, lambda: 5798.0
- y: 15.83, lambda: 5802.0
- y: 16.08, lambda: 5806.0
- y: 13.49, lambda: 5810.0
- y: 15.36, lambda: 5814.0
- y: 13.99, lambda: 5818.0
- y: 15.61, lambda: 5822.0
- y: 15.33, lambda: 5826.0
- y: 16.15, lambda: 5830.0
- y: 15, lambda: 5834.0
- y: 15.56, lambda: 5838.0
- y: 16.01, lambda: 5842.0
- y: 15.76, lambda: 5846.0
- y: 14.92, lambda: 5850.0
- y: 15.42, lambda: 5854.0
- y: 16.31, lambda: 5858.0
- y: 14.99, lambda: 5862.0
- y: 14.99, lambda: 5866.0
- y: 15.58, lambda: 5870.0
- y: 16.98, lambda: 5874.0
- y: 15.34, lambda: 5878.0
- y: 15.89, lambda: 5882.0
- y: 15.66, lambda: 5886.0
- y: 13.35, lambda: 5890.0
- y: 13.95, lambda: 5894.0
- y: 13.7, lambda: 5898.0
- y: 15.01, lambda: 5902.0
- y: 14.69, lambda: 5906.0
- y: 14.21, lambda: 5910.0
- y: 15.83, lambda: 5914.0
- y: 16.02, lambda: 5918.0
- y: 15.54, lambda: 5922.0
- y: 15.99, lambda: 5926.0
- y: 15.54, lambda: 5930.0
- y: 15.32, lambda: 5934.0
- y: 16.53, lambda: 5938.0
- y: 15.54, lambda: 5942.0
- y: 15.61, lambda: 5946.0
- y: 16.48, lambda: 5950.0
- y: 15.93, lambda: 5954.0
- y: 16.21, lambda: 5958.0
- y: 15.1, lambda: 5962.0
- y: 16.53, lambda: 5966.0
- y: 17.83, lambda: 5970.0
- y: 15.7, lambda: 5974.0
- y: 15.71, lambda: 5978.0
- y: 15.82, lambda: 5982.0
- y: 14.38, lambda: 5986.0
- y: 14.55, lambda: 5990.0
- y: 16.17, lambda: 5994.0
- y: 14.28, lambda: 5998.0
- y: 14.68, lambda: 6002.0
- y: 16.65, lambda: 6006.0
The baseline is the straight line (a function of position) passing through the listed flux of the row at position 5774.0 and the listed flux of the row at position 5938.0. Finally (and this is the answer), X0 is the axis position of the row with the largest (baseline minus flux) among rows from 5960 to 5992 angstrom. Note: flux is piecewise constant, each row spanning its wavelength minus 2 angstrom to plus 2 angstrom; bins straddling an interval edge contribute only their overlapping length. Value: 5986.0 angstrom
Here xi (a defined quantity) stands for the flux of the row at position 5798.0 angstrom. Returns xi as 16.24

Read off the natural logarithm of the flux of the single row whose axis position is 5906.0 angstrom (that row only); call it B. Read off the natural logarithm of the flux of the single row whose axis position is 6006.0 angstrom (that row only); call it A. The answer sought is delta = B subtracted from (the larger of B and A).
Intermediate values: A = 2.81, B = 2.69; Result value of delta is 0.13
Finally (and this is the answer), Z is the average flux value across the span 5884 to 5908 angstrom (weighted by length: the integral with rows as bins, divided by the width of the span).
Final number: 14.39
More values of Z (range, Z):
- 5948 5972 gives 16.35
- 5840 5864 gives 15.57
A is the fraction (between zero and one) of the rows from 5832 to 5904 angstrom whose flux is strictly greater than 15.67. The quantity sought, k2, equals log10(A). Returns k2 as -0.56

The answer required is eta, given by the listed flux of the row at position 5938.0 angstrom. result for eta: 16.53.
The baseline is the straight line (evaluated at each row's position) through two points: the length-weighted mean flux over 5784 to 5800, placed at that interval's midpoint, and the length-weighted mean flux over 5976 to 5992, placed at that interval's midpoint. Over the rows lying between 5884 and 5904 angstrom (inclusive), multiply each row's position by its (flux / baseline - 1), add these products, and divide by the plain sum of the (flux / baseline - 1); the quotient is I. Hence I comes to 5894.5 angstrom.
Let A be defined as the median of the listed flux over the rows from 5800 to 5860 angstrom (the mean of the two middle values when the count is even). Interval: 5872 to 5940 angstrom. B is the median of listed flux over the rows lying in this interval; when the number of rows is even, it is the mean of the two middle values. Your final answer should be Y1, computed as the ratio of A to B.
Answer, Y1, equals 1.00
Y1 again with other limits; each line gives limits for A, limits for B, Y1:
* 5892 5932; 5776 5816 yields 0.98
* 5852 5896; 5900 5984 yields 0.98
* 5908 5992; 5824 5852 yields 1.01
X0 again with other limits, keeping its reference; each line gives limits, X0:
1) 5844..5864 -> 5862.0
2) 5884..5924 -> 5890.0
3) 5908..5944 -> 5910.0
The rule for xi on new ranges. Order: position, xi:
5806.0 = 16.08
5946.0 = 15.61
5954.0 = 15.93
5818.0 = 13.99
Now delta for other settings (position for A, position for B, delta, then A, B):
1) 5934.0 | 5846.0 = 0.00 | 2.73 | 2.76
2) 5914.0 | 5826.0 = 0.03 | 2.76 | 2.73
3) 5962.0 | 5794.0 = 0.00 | 2.71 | 2.80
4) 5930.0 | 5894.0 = 0.11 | 2.74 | 2.64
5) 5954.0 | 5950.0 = 0.00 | 2.77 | 2.80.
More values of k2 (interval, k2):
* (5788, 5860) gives -0.30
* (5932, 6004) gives -0.26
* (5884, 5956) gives -0.48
